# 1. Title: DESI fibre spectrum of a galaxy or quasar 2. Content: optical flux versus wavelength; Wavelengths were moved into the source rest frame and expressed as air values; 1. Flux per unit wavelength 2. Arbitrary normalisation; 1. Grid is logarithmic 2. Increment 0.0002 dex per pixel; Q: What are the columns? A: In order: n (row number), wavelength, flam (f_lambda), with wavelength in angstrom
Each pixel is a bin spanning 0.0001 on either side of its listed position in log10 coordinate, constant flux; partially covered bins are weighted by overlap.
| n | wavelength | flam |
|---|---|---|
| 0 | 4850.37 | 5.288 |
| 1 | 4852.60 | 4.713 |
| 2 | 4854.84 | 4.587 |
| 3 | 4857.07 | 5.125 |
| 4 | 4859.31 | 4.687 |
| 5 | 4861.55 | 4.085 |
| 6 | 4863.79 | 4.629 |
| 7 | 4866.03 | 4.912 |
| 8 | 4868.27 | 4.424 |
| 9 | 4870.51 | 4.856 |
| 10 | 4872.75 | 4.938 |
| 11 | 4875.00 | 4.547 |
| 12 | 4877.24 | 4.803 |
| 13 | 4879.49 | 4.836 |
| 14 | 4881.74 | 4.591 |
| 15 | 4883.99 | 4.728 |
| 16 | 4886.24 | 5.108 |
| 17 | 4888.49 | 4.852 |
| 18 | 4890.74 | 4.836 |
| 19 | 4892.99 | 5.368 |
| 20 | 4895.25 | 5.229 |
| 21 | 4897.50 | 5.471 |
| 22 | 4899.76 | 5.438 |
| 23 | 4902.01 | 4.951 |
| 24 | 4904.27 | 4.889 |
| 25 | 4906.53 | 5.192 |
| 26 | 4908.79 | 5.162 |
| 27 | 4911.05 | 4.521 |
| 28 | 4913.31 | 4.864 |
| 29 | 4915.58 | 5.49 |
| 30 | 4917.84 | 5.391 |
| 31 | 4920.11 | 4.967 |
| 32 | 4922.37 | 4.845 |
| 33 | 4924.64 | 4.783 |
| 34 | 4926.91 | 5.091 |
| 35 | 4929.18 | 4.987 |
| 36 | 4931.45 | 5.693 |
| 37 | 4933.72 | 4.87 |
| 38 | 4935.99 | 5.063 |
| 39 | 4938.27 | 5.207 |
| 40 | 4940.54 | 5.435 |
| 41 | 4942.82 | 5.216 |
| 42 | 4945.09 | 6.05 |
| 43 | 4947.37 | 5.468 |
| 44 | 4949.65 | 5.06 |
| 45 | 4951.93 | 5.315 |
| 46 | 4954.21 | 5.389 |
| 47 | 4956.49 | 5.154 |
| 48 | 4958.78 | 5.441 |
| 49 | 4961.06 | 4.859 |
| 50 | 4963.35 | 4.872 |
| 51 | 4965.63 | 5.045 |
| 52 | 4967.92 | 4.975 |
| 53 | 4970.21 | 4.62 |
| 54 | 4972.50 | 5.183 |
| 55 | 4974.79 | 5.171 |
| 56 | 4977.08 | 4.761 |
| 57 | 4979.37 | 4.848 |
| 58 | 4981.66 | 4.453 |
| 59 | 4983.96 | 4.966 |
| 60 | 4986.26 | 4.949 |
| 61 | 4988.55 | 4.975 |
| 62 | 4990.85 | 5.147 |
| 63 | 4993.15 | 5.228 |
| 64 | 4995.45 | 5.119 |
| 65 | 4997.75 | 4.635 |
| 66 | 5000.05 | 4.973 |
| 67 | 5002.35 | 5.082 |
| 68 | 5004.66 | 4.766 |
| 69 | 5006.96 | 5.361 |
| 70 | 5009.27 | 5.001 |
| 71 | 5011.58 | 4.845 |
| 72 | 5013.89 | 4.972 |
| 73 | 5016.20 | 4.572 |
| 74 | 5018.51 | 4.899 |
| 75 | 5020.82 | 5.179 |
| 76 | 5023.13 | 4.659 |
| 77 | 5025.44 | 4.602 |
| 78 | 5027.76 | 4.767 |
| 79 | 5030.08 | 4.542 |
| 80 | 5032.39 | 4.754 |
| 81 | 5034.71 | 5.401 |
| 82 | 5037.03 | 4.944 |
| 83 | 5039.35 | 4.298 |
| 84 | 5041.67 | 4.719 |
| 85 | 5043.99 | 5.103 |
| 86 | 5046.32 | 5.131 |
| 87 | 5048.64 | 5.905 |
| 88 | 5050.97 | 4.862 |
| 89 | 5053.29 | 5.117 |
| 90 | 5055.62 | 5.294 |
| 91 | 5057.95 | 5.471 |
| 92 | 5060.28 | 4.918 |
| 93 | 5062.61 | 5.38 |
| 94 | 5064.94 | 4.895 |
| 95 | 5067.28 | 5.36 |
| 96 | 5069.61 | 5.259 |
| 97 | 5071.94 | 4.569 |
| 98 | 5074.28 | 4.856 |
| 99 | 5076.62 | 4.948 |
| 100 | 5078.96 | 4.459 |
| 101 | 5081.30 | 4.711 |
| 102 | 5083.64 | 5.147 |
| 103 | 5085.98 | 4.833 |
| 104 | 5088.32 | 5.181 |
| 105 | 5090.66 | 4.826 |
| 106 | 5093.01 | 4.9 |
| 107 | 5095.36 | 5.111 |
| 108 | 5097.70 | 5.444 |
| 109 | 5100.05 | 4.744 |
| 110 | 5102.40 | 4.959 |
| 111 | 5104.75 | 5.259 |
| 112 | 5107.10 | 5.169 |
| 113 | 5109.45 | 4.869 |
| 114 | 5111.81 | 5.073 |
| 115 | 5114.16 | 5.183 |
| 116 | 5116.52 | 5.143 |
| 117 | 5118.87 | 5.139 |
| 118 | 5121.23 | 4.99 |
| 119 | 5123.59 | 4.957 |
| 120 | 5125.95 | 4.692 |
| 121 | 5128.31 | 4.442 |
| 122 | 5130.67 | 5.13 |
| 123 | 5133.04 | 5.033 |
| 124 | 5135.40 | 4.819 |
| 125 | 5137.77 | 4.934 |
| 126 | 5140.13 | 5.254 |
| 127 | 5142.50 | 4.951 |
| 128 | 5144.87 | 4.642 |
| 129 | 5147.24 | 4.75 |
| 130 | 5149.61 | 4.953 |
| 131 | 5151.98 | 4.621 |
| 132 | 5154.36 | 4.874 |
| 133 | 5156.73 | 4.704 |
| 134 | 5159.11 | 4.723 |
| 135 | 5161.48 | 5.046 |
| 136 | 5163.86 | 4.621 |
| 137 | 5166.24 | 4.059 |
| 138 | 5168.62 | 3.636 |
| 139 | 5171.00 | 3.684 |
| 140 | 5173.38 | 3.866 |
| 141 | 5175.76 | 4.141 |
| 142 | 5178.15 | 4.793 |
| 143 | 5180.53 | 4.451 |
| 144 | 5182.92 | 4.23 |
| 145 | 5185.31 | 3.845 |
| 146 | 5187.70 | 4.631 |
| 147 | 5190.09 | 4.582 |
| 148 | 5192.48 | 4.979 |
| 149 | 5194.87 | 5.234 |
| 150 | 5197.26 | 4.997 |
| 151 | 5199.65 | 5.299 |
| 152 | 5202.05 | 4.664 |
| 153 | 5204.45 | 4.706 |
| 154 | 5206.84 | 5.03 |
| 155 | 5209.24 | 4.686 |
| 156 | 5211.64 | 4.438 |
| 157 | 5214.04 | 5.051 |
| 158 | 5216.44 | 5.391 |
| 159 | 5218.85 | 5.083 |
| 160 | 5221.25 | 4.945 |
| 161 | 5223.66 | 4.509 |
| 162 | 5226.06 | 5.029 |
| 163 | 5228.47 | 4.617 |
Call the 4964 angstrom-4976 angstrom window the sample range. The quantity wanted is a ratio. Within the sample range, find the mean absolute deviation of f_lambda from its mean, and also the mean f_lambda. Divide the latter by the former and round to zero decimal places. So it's 31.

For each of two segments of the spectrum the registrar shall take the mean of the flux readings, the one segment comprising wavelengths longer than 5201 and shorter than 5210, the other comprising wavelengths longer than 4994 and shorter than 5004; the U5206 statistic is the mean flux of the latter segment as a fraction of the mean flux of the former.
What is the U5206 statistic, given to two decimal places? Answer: 1.04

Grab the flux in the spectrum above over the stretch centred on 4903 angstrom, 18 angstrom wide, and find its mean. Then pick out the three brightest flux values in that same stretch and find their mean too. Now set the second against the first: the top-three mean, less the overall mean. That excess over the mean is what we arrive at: 0.27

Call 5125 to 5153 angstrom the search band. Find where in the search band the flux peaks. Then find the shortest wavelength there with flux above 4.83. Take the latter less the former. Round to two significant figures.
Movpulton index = -9.5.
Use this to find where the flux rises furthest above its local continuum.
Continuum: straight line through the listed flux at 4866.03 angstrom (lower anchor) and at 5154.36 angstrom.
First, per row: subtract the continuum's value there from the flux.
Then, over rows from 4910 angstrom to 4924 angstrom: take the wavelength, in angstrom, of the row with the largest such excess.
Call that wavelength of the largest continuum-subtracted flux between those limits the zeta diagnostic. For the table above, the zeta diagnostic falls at 4915.58 angstrom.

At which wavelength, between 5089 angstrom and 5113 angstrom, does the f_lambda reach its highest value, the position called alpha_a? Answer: 5097.70 angstrom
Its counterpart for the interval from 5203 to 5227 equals 5216.44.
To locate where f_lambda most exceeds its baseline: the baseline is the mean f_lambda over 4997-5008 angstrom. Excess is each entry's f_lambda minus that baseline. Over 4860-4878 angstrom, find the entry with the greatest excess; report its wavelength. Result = 4872.75 angstrom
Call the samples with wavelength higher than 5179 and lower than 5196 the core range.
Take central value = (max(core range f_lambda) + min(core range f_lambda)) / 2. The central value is 4.5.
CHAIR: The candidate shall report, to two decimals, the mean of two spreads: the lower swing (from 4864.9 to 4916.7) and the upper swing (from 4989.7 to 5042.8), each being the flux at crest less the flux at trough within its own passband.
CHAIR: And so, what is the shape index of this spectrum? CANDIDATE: 1.08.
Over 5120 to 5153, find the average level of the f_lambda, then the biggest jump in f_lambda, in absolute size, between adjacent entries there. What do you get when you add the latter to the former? 5.56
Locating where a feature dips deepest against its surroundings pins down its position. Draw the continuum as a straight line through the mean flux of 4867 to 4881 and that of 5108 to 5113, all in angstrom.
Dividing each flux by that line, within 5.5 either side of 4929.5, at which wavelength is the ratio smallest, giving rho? 4924.64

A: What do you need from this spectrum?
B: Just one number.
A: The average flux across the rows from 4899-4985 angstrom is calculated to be 5.10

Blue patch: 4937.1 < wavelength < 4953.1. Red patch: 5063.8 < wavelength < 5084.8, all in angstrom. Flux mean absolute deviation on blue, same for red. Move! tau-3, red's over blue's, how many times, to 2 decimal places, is 1.07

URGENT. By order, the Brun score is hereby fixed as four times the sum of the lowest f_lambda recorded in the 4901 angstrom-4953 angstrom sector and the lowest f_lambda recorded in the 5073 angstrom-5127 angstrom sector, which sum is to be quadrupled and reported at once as 35.9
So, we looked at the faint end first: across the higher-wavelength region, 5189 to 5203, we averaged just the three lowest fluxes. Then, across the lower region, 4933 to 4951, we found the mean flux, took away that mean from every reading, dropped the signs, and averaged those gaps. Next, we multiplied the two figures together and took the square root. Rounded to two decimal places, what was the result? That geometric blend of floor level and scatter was 1.12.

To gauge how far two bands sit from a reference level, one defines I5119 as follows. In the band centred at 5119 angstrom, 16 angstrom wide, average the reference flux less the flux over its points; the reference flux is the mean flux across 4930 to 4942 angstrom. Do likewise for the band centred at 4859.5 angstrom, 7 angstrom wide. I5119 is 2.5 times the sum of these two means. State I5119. 2.1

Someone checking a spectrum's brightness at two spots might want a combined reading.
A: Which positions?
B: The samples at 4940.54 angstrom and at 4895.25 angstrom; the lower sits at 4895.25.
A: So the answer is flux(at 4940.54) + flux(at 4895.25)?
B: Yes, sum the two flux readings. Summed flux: 10.7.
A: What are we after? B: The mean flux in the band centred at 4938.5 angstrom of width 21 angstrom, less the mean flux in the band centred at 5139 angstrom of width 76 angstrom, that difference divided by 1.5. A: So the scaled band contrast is 0.38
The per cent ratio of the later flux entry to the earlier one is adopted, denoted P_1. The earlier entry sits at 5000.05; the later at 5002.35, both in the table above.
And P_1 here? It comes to 102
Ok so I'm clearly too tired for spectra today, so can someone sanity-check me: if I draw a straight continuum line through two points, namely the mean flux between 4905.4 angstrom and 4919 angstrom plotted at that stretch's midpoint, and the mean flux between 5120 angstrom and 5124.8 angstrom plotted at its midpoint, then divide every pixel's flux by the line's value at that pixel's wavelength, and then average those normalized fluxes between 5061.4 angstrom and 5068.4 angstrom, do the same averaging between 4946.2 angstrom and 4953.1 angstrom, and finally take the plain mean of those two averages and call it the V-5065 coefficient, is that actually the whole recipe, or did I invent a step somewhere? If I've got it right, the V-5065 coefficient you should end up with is 1.04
